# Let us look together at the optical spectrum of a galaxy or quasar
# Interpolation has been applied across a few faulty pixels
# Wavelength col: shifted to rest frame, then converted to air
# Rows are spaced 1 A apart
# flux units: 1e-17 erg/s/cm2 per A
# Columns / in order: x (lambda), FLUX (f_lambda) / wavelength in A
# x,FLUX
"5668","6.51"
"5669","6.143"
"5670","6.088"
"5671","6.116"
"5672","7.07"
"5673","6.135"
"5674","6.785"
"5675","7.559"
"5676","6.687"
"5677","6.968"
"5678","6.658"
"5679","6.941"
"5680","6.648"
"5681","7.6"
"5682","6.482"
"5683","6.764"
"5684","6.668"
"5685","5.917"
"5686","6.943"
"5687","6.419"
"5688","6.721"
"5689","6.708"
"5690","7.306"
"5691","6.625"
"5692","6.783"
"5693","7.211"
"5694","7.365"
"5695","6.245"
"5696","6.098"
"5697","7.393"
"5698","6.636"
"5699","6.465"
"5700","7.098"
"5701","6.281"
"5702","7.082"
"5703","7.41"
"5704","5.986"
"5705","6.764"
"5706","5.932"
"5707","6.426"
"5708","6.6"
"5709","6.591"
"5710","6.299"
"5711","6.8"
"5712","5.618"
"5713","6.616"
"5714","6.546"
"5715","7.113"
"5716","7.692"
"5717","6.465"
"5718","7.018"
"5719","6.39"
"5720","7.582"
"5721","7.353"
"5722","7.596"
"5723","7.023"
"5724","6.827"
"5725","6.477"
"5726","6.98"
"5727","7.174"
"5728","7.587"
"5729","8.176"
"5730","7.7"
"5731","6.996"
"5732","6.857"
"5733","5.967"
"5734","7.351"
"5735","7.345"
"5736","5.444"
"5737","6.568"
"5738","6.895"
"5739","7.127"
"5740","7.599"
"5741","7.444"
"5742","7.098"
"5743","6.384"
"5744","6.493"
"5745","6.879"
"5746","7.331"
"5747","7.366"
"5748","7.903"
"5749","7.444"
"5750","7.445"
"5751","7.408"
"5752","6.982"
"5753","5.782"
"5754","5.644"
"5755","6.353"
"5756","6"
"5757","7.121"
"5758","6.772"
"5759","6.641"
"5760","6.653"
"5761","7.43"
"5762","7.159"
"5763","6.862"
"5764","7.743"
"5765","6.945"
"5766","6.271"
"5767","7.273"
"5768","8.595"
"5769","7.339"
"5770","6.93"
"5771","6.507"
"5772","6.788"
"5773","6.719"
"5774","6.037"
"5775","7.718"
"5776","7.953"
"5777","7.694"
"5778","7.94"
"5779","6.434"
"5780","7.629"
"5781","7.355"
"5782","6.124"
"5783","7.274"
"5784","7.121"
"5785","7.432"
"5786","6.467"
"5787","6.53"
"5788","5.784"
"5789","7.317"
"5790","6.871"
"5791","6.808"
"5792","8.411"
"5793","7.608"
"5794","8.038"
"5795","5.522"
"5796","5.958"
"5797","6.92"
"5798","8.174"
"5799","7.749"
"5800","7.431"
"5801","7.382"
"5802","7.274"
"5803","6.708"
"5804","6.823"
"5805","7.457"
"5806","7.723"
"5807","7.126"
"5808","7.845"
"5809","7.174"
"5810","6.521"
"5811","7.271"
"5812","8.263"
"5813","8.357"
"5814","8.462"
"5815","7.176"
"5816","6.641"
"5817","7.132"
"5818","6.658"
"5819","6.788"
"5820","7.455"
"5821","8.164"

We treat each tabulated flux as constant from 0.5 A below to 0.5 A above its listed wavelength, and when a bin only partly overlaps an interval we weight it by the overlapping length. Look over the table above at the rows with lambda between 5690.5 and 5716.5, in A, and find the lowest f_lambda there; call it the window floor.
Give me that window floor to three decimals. 5.618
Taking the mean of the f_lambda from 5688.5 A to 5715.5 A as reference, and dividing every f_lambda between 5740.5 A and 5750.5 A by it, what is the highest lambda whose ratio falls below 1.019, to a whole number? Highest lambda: 5744 A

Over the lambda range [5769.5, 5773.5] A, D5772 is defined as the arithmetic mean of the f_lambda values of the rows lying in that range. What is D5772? 6.7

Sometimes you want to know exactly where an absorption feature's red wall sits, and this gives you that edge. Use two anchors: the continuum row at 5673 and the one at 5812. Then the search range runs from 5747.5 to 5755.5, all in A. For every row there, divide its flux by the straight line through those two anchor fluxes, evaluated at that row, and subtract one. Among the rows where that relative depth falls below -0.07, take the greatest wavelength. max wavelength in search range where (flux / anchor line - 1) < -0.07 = 5755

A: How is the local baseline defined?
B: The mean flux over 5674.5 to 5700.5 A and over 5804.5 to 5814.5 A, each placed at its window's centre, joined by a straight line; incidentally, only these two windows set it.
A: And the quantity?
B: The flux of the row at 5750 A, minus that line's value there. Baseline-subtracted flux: 0.22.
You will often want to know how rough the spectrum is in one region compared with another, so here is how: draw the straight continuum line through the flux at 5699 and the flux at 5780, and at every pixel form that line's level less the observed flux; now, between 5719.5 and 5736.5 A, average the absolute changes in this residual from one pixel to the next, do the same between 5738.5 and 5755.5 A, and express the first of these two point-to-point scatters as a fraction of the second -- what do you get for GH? 1.43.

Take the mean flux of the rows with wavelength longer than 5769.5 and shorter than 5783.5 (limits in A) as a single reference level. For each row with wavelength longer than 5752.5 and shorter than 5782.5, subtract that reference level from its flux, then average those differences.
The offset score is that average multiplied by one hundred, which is -13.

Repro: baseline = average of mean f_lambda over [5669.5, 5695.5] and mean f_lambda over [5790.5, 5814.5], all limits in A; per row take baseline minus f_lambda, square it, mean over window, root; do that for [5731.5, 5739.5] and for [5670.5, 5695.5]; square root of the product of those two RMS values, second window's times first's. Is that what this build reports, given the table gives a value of 0.612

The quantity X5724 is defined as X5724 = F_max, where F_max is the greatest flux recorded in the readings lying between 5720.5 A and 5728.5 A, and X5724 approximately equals 7.596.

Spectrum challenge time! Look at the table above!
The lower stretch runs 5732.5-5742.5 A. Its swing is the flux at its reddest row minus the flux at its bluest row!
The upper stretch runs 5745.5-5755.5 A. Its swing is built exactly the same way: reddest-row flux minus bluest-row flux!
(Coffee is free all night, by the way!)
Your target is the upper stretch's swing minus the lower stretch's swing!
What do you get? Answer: -2.1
